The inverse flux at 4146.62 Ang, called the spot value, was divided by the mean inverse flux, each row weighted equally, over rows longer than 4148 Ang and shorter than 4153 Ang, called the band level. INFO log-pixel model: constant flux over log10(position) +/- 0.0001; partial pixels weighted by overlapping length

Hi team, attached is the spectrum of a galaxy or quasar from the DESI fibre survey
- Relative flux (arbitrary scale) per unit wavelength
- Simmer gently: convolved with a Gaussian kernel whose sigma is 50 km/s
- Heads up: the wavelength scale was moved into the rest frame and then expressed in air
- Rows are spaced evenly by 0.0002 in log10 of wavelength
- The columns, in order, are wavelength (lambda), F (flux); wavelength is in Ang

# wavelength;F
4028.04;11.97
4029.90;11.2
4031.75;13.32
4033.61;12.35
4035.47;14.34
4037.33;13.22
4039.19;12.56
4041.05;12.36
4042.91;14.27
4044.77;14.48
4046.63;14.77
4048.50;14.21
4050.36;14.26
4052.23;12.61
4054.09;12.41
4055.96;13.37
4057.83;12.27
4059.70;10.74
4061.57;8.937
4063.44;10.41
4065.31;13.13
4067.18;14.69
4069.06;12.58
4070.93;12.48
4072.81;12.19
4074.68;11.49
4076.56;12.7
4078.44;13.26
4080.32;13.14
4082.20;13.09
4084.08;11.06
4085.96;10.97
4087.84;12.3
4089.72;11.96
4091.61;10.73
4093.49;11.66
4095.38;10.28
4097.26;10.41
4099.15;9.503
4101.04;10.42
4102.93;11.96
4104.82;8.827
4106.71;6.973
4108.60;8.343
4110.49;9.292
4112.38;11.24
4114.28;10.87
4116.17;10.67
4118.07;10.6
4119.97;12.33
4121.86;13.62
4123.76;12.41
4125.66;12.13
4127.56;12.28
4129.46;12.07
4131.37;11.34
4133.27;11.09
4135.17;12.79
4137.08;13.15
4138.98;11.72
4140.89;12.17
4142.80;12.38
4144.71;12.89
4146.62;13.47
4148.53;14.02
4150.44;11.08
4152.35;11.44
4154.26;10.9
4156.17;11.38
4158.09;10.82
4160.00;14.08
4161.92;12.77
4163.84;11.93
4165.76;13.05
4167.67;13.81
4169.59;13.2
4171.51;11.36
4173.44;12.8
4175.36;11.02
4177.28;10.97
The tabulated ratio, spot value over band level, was 0.89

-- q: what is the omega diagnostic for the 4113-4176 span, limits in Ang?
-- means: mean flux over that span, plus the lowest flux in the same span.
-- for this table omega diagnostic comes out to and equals 22.8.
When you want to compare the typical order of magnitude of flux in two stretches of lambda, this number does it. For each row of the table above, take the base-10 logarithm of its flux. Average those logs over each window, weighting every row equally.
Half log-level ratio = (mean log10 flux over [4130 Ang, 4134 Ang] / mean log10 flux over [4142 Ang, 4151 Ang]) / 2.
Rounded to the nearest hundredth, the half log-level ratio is 0.48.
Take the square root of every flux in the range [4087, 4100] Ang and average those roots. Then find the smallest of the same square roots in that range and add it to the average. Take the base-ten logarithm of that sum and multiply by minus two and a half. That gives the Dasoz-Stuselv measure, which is -2.01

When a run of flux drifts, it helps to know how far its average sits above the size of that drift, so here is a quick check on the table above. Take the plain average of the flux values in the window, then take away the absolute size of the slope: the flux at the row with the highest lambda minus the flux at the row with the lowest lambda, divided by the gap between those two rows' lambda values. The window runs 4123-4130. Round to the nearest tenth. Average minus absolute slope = 12.2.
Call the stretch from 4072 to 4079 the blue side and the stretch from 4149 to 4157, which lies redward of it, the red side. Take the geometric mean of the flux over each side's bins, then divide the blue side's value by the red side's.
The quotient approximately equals 1.11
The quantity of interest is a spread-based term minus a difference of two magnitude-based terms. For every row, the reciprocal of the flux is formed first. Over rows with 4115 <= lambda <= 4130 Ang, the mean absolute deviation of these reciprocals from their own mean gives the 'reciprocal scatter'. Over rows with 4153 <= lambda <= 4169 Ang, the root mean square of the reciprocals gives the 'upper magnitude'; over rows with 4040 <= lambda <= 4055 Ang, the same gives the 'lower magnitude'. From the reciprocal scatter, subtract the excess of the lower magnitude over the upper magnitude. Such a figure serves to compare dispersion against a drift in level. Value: 0.0136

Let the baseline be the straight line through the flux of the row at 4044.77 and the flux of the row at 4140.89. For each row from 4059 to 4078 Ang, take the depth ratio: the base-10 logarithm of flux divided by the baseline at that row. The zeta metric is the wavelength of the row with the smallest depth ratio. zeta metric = 4061.57 Ang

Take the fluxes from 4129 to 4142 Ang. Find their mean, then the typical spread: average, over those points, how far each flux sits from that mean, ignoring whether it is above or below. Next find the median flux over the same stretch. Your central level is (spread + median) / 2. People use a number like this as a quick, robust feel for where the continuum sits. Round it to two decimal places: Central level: 6.32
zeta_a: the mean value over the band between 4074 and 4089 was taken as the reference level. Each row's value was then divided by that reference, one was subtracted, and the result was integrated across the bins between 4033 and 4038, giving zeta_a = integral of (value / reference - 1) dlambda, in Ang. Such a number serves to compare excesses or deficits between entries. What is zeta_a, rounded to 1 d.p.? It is 0.5 Ang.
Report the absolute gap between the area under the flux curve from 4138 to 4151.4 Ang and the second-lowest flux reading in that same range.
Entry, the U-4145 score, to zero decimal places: 156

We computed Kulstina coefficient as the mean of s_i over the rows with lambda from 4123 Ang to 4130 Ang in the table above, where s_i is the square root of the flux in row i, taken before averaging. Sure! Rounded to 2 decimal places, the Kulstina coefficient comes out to 3.50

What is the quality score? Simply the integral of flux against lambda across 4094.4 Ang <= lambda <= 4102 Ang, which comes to 77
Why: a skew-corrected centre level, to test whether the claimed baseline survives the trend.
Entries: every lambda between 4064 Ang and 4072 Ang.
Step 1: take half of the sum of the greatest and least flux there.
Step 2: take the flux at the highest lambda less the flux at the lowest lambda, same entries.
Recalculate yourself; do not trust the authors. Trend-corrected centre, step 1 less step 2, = 14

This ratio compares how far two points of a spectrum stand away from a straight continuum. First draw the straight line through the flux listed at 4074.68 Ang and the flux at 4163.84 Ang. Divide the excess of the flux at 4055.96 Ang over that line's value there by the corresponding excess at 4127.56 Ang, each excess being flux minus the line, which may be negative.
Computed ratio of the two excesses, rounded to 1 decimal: 3.7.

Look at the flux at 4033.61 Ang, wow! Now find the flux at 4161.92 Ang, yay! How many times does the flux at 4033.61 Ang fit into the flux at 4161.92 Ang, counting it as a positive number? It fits 1.03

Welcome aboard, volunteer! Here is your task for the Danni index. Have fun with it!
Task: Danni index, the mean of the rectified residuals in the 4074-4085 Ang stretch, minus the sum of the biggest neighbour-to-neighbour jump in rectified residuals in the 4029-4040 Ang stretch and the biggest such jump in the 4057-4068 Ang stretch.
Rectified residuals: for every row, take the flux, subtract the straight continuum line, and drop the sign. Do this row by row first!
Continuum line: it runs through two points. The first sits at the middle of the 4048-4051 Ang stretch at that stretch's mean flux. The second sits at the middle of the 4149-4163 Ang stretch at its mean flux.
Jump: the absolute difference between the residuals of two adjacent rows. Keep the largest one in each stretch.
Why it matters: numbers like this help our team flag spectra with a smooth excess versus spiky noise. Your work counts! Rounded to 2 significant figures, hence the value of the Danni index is -3.8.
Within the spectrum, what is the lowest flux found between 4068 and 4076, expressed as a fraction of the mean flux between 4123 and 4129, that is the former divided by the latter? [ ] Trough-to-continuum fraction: 0.94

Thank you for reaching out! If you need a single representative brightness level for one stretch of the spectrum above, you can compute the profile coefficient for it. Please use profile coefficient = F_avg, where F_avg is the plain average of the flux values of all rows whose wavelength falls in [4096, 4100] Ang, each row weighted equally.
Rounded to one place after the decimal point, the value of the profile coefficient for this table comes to 10.0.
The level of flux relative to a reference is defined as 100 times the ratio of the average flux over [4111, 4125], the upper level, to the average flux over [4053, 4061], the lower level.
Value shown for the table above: 96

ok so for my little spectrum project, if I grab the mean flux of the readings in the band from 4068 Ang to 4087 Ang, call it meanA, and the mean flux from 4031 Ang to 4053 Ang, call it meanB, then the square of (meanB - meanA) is 1.6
